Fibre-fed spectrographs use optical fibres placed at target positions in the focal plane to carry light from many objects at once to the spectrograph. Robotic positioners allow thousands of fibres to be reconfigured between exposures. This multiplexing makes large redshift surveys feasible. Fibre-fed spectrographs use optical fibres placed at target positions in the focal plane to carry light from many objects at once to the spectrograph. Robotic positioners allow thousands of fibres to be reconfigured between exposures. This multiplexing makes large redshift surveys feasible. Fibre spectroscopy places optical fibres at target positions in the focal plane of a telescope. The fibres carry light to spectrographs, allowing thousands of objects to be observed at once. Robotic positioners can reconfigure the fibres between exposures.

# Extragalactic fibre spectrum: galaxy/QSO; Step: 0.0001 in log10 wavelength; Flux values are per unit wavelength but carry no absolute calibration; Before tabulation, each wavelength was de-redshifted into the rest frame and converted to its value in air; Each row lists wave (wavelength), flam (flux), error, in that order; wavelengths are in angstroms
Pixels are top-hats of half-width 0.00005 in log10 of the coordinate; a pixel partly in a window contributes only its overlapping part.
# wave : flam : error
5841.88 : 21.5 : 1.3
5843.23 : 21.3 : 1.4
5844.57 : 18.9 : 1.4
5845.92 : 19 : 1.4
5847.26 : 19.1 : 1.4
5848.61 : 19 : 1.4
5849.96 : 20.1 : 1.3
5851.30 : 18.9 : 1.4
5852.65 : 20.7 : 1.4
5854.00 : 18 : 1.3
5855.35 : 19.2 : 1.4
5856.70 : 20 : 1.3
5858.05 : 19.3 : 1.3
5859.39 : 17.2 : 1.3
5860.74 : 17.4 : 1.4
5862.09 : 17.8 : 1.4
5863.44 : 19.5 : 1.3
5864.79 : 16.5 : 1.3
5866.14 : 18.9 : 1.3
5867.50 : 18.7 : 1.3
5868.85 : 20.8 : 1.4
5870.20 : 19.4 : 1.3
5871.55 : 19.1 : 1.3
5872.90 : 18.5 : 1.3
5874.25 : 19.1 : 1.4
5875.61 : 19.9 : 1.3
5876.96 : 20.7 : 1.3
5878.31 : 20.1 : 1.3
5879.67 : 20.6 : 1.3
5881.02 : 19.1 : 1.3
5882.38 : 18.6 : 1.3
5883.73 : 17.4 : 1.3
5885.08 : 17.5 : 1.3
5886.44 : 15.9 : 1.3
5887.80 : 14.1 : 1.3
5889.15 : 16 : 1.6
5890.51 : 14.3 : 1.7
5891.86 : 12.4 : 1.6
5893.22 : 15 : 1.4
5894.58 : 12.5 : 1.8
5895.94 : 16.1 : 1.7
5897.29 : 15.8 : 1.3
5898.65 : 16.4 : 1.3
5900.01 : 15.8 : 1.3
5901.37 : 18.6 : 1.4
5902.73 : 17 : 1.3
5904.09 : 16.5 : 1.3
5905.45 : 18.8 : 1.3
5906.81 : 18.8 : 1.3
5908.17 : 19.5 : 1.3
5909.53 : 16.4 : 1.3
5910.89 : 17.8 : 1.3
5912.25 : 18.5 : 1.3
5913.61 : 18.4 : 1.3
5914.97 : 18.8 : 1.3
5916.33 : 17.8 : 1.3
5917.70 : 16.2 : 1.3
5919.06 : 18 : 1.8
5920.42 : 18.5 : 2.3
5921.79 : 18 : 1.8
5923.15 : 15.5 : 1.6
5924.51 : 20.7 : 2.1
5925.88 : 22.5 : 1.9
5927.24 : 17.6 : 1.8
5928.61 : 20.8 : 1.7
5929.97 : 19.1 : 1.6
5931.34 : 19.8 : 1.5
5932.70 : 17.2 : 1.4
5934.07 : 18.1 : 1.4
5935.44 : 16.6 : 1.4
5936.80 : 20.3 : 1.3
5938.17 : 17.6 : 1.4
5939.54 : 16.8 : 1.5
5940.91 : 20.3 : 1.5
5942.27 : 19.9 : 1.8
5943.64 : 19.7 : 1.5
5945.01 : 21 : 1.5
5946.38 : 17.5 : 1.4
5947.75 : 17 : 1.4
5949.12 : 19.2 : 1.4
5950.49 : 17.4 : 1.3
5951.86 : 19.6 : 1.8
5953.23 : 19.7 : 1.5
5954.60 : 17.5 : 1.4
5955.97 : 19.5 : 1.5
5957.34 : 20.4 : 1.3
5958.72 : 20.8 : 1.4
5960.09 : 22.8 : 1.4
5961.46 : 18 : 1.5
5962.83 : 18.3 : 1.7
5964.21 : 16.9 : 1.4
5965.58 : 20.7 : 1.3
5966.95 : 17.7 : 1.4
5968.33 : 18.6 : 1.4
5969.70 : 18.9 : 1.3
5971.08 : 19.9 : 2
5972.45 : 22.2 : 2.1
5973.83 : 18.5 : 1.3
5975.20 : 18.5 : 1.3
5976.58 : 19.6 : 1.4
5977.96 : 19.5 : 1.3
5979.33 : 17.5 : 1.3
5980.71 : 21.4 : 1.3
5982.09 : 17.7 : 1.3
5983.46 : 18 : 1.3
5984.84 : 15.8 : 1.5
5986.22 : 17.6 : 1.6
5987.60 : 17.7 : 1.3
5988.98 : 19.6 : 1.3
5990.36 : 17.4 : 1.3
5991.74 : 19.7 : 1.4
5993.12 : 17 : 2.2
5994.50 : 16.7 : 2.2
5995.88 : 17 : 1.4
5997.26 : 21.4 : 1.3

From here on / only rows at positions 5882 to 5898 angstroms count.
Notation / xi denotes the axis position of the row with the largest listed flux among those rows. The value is 5882.38 angstroms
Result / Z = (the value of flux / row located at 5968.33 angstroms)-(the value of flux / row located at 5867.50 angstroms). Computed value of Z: -0.1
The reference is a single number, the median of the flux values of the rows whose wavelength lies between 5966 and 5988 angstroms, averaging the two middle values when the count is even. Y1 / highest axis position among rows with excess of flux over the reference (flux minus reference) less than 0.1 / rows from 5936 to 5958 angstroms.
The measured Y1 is 5954.60 angstroms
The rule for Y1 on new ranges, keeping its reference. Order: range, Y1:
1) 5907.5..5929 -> 5927.24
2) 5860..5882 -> 5872.90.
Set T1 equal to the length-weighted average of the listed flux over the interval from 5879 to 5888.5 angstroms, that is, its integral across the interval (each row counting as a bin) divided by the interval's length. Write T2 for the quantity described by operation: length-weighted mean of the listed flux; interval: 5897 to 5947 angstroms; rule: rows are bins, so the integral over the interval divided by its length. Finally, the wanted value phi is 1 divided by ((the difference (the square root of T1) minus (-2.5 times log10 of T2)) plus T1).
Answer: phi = 0.0401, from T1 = 17.6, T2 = 18.3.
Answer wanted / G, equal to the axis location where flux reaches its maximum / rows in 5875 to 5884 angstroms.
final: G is 5876.96 angstroms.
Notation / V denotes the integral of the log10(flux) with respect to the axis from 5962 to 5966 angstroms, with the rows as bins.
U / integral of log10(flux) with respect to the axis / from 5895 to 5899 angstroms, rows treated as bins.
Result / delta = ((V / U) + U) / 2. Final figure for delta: 2.93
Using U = 4.80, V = 5.06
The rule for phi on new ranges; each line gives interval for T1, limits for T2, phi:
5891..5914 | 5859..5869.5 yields 0.0418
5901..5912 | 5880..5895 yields 0.0397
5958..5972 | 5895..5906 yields 0.0374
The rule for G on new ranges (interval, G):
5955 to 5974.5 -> 5960.09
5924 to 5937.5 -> 5925.88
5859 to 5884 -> 5868.85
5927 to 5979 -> 5960.09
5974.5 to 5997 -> 5980.71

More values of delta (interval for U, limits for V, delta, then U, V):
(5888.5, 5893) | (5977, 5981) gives 3.09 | 5.19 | 5.14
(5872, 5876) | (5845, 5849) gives 3.06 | 5.12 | 5.12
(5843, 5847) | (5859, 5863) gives 3.07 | 5.17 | 4.98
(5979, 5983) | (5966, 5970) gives 3.05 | 5.10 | 5.07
